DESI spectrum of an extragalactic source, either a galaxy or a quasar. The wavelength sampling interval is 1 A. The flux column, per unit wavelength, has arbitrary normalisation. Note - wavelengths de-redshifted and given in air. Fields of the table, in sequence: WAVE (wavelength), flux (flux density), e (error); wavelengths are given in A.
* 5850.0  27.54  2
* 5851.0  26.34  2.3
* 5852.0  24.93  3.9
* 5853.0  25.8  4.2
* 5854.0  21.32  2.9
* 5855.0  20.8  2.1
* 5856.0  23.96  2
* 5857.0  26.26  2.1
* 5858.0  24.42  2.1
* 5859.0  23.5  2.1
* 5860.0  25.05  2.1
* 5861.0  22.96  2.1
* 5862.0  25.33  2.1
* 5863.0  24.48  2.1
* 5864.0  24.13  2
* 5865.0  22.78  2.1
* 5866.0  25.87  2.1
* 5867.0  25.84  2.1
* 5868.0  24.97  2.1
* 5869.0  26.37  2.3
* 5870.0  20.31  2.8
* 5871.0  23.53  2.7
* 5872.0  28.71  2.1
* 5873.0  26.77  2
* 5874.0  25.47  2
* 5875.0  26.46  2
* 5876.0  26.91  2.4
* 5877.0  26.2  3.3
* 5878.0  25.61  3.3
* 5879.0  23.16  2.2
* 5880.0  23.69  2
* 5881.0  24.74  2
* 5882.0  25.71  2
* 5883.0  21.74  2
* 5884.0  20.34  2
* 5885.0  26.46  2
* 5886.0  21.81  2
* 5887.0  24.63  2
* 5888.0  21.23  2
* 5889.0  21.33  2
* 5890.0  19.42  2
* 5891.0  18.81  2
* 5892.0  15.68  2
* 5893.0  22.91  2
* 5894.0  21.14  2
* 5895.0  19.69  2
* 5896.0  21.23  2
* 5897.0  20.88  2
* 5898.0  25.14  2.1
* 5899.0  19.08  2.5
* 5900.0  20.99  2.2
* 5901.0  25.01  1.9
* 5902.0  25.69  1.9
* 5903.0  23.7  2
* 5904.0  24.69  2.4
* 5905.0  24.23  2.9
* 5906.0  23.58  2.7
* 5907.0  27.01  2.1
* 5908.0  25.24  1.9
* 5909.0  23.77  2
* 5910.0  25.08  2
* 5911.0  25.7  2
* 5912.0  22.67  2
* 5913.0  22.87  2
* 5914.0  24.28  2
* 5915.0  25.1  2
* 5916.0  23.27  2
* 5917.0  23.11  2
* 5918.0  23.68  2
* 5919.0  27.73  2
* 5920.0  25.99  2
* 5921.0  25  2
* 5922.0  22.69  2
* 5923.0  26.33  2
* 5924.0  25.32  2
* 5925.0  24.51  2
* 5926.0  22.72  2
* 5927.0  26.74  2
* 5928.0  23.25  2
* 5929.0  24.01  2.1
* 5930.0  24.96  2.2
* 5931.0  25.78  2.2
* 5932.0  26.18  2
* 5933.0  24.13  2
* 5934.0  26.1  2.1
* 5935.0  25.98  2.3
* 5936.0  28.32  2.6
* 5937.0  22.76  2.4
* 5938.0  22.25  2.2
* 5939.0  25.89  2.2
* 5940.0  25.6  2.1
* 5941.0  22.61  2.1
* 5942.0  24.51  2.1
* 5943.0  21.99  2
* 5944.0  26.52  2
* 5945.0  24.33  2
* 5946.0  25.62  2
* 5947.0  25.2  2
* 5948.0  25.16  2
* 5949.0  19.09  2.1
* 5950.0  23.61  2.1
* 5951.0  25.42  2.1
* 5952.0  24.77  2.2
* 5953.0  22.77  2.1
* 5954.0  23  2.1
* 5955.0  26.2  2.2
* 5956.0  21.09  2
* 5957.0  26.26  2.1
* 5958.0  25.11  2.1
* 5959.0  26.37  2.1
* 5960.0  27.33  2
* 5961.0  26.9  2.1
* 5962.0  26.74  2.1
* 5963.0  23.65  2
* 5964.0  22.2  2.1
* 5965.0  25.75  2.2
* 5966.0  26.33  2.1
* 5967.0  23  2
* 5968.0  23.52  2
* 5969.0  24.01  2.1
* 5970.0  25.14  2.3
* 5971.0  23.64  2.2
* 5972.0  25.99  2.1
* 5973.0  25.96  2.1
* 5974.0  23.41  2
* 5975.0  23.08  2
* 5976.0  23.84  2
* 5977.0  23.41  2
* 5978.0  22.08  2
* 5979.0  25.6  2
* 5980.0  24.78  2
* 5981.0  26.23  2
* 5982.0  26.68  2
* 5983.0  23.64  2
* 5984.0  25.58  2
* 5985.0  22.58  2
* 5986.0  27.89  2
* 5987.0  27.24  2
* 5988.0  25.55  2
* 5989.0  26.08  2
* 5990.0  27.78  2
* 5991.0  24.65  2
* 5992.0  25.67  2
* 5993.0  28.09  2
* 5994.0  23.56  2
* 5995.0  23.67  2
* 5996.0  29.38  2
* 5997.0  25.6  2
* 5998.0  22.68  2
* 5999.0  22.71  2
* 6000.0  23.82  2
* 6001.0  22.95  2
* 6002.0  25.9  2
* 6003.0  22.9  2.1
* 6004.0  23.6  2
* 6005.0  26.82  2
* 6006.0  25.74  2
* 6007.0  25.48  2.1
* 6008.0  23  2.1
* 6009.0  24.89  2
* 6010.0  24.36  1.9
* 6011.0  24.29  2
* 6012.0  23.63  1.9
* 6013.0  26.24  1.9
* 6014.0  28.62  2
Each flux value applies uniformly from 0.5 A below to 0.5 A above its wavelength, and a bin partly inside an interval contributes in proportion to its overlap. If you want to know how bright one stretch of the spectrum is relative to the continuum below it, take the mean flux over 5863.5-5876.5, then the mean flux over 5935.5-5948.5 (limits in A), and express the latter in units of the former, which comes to 0.98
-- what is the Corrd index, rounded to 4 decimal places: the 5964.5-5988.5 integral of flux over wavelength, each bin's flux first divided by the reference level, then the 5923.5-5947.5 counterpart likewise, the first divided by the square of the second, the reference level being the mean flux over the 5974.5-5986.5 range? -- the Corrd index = 0.0413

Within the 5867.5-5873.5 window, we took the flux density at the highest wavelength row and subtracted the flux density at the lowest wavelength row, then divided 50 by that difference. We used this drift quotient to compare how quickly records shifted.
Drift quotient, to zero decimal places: 28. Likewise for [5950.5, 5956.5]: -12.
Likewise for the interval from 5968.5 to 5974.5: -83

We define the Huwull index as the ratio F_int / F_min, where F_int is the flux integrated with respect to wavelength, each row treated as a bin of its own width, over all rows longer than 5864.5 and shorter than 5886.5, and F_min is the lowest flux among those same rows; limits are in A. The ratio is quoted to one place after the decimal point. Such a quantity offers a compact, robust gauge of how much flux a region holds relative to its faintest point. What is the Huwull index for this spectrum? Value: 26.8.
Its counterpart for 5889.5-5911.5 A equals 31.8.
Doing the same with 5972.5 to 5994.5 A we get 25.1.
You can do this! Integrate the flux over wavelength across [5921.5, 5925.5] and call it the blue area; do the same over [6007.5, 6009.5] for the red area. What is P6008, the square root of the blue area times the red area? 69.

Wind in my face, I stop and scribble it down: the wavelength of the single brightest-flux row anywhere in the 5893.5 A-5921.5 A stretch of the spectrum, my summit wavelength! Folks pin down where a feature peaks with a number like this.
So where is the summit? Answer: 5919.0 A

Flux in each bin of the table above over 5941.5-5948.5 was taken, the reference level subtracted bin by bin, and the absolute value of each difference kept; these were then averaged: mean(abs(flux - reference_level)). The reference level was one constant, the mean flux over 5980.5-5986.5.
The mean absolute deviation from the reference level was 1.0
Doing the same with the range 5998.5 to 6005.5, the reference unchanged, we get 1.9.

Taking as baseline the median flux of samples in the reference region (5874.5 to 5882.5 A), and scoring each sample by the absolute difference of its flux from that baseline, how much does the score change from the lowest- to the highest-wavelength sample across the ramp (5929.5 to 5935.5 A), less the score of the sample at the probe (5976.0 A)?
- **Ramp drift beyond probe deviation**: -2.2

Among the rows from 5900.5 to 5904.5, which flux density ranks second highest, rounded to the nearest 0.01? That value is 25.01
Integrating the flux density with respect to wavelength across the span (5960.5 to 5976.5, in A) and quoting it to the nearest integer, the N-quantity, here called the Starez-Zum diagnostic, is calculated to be 393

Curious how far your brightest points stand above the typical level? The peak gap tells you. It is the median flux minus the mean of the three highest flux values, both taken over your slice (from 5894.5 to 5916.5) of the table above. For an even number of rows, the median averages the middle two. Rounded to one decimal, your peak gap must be -2.1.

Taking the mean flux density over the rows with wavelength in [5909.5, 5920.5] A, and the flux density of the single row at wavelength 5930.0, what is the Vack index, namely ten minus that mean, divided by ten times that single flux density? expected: -0.058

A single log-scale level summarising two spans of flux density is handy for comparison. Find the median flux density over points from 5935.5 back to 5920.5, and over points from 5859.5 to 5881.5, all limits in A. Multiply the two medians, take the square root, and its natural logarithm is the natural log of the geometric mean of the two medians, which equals 3.22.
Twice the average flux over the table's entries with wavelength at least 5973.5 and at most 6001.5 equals 49.9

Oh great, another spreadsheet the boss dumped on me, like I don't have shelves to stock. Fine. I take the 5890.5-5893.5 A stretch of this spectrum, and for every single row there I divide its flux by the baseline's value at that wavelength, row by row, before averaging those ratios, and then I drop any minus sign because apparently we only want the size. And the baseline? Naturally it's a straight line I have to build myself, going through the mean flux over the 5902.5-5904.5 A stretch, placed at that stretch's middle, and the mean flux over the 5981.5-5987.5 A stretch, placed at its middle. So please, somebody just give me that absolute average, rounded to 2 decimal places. 0.80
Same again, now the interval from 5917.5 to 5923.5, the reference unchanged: 1.03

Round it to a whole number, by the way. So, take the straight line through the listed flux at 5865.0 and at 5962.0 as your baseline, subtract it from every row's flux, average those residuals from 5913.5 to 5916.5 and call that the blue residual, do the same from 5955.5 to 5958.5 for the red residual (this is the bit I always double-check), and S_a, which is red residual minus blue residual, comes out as -2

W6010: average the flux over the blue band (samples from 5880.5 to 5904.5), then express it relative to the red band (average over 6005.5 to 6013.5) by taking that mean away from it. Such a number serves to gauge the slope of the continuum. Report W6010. -2.5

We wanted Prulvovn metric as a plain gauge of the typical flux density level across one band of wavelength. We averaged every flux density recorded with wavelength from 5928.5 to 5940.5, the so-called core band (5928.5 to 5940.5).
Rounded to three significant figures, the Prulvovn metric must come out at 25.2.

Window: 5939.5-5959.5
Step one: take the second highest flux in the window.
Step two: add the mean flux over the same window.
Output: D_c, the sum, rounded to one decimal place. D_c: 50.6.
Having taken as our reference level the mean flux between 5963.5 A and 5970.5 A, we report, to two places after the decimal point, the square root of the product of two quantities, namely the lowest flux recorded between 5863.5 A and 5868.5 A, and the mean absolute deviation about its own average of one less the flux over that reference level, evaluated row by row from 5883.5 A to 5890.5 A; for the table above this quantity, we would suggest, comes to 1.34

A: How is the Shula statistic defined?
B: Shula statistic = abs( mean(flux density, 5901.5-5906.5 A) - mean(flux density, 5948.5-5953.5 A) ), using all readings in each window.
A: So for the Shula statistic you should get 1.2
